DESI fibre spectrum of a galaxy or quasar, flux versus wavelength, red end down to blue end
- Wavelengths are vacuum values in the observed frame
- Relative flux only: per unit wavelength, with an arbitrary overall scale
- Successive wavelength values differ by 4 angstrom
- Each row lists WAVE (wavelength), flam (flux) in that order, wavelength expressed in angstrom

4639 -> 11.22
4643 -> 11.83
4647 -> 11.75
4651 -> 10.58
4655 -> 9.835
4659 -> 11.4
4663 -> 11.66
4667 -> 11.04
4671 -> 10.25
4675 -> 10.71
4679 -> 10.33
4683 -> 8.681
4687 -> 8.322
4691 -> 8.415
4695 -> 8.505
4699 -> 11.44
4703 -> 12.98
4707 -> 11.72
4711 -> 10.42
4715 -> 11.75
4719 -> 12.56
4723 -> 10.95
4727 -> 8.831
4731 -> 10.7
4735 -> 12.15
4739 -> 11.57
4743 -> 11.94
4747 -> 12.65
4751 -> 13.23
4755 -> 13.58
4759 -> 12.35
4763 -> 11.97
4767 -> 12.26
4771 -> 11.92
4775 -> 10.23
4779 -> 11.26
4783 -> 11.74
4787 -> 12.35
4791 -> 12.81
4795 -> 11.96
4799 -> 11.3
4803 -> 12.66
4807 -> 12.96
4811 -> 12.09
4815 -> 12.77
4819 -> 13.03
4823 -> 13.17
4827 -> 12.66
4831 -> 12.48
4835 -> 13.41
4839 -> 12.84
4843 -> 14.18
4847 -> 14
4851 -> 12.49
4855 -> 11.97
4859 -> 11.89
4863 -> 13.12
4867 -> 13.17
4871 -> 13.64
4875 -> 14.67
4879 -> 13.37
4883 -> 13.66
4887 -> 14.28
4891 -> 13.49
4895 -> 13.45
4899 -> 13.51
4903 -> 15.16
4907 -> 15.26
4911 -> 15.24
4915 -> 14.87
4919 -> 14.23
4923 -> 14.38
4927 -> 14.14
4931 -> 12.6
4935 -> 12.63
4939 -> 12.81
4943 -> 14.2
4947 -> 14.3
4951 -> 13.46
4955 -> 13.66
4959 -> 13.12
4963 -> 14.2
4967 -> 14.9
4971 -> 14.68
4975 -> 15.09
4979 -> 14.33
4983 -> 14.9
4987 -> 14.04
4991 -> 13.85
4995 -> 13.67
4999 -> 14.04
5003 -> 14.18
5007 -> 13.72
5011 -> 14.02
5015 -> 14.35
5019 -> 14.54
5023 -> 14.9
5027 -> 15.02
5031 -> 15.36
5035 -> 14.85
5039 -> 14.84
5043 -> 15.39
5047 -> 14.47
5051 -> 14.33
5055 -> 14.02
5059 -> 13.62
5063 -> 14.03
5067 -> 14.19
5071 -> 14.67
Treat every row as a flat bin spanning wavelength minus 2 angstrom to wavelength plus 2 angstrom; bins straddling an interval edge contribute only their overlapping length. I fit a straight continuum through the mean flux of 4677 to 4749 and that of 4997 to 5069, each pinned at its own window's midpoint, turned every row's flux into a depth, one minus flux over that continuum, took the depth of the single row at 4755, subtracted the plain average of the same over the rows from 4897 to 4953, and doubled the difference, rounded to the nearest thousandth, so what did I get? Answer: -0.282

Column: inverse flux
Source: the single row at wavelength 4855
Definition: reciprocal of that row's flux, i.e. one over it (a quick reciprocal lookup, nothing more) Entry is 0.084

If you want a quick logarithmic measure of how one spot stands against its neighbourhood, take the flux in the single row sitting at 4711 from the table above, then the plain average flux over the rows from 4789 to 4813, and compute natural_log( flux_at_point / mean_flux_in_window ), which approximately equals -0.17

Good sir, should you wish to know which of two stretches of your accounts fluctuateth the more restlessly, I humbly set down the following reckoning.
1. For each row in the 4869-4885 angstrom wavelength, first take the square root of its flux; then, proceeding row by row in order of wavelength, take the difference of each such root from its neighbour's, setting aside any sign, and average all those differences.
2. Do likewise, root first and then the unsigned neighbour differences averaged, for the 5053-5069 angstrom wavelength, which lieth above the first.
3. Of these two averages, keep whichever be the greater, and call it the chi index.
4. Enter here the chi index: 0.12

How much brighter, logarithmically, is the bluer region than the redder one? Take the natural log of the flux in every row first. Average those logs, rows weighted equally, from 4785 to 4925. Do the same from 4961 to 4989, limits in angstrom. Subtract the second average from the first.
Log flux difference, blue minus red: -0.09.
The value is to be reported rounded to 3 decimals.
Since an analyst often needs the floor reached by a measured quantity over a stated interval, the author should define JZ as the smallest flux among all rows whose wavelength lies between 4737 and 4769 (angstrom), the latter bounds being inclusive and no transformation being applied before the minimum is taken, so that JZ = 11.570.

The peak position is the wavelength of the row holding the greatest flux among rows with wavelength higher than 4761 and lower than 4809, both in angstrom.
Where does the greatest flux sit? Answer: 4807 angstrom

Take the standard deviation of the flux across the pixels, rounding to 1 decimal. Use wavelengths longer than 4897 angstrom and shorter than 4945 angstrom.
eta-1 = 1.0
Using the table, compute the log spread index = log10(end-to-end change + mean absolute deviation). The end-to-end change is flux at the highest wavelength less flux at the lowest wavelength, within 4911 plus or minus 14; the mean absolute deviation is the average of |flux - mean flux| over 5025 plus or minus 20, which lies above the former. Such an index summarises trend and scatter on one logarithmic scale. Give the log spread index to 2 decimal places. 0.12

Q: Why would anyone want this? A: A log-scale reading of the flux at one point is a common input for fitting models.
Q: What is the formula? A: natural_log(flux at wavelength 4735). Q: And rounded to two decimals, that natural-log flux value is 2.50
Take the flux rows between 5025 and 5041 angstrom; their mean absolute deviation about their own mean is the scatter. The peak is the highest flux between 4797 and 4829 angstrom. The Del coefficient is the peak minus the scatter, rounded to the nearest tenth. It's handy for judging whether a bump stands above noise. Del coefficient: 13.0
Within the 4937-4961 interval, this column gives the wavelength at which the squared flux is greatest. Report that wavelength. 4947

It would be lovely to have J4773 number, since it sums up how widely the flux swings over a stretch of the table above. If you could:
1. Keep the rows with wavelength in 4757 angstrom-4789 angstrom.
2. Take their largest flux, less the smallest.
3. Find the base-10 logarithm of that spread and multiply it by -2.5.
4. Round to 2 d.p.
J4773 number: -0.82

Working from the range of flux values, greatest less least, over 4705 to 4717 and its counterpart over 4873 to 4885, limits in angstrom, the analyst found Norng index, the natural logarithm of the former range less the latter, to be -3.5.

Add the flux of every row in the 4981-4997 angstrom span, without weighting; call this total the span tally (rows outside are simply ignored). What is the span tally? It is 56.5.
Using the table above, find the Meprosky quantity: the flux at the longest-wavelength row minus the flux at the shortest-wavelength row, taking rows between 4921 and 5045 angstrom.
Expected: 1.0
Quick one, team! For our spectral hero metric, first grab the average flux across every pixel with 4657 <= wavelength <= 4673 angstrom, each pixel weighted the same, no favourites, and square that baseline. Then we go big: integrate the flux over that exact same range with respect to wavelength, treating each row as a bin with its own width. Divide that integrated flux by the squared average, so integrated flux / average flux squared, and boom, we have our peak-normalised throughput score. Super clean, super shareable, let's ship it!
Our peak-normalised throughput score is 1.44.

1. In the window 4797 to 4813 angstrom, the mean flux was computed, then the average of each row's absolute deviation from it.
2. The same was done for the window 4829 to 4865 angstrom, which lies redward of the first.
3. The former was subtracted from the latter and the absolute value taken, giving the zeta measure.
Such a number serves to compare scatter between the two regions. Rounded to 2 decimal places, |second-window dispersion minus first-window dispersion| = 0.11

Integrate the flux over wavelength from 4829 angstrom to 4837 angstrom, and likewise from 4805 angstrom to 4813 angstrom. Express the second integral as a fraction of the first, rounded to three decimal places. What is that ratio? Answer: 0.968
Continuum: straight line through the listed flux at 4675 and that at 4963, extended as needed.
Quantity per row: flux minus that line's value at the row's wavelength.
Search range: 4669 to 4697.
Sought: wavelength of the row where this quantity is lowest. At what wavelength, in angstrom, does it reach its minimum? 4687 angstrom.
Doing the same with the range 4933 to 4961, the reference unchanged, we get 4935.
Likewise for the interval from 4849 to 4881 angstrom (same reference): 4859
